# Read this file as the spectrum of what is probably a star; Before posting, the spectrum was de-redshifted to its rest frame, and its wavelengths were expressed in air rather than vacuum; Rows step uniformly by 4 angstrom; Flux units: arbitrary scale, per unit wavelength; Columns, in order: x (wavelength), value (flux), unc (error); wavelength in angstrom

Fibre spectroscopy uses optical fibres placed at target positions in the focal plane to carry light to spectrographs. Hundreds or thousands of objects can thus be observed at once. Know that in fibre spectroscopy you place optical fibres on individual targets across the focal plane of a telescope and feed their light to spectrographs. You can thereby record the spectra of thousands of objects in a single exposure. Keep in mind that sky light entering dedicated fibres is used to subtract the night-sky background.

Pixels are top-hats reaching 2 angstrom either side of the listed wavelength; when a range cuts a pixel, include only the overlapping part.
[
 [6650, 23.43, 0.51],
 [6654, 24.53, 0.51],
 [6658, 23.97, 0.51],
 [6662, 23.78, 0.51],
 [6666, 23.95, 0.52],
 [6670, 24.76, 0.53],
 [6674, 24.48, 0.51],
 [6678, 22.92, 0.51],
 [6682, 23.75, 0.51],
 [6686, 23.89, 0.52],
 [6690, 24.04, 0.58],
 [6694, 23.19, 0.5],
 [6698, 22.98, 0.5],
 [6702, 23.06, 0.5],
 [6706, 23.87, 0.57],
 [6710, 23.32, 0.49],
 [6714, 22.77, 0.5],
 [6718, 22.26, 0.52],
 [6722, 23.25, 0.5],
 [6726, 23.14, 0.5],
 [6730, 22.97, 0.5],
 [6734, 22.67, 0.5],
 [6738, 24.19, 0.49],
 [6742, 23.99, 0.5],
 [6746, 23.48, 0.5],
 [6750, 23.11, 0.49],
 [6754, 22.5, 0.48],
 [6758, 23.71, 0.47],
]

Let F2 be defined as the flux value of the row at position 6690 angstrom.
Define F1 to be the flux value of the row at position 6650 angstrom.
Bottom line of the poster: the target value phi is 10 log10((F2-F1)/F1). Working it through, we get -15.8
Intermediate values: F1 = 23.43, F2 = 24.04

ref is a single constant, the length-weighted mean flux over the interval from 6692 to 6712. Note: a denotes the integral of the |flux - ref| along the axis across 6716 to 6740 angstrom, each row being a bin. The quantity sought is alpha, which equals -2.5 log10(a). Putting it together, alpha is -2.71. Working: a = 12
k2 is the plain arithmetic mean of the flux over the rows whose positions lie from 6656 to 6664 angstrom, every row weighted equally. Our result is 23.9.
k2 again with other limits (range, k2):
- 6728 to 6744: 23.5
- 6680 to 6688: 23.8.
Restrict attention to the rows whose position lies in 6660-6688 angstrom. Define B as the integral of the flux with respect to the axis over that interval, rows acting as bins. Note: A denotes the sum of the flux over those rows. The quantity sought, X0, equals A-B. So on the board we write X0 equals -503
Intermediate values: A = 168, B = 670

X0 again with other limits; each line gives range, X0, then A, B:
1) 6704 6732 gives -485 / 162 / 646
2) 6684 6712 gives -493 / 164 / 657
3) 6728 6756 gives -489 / 163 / 652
